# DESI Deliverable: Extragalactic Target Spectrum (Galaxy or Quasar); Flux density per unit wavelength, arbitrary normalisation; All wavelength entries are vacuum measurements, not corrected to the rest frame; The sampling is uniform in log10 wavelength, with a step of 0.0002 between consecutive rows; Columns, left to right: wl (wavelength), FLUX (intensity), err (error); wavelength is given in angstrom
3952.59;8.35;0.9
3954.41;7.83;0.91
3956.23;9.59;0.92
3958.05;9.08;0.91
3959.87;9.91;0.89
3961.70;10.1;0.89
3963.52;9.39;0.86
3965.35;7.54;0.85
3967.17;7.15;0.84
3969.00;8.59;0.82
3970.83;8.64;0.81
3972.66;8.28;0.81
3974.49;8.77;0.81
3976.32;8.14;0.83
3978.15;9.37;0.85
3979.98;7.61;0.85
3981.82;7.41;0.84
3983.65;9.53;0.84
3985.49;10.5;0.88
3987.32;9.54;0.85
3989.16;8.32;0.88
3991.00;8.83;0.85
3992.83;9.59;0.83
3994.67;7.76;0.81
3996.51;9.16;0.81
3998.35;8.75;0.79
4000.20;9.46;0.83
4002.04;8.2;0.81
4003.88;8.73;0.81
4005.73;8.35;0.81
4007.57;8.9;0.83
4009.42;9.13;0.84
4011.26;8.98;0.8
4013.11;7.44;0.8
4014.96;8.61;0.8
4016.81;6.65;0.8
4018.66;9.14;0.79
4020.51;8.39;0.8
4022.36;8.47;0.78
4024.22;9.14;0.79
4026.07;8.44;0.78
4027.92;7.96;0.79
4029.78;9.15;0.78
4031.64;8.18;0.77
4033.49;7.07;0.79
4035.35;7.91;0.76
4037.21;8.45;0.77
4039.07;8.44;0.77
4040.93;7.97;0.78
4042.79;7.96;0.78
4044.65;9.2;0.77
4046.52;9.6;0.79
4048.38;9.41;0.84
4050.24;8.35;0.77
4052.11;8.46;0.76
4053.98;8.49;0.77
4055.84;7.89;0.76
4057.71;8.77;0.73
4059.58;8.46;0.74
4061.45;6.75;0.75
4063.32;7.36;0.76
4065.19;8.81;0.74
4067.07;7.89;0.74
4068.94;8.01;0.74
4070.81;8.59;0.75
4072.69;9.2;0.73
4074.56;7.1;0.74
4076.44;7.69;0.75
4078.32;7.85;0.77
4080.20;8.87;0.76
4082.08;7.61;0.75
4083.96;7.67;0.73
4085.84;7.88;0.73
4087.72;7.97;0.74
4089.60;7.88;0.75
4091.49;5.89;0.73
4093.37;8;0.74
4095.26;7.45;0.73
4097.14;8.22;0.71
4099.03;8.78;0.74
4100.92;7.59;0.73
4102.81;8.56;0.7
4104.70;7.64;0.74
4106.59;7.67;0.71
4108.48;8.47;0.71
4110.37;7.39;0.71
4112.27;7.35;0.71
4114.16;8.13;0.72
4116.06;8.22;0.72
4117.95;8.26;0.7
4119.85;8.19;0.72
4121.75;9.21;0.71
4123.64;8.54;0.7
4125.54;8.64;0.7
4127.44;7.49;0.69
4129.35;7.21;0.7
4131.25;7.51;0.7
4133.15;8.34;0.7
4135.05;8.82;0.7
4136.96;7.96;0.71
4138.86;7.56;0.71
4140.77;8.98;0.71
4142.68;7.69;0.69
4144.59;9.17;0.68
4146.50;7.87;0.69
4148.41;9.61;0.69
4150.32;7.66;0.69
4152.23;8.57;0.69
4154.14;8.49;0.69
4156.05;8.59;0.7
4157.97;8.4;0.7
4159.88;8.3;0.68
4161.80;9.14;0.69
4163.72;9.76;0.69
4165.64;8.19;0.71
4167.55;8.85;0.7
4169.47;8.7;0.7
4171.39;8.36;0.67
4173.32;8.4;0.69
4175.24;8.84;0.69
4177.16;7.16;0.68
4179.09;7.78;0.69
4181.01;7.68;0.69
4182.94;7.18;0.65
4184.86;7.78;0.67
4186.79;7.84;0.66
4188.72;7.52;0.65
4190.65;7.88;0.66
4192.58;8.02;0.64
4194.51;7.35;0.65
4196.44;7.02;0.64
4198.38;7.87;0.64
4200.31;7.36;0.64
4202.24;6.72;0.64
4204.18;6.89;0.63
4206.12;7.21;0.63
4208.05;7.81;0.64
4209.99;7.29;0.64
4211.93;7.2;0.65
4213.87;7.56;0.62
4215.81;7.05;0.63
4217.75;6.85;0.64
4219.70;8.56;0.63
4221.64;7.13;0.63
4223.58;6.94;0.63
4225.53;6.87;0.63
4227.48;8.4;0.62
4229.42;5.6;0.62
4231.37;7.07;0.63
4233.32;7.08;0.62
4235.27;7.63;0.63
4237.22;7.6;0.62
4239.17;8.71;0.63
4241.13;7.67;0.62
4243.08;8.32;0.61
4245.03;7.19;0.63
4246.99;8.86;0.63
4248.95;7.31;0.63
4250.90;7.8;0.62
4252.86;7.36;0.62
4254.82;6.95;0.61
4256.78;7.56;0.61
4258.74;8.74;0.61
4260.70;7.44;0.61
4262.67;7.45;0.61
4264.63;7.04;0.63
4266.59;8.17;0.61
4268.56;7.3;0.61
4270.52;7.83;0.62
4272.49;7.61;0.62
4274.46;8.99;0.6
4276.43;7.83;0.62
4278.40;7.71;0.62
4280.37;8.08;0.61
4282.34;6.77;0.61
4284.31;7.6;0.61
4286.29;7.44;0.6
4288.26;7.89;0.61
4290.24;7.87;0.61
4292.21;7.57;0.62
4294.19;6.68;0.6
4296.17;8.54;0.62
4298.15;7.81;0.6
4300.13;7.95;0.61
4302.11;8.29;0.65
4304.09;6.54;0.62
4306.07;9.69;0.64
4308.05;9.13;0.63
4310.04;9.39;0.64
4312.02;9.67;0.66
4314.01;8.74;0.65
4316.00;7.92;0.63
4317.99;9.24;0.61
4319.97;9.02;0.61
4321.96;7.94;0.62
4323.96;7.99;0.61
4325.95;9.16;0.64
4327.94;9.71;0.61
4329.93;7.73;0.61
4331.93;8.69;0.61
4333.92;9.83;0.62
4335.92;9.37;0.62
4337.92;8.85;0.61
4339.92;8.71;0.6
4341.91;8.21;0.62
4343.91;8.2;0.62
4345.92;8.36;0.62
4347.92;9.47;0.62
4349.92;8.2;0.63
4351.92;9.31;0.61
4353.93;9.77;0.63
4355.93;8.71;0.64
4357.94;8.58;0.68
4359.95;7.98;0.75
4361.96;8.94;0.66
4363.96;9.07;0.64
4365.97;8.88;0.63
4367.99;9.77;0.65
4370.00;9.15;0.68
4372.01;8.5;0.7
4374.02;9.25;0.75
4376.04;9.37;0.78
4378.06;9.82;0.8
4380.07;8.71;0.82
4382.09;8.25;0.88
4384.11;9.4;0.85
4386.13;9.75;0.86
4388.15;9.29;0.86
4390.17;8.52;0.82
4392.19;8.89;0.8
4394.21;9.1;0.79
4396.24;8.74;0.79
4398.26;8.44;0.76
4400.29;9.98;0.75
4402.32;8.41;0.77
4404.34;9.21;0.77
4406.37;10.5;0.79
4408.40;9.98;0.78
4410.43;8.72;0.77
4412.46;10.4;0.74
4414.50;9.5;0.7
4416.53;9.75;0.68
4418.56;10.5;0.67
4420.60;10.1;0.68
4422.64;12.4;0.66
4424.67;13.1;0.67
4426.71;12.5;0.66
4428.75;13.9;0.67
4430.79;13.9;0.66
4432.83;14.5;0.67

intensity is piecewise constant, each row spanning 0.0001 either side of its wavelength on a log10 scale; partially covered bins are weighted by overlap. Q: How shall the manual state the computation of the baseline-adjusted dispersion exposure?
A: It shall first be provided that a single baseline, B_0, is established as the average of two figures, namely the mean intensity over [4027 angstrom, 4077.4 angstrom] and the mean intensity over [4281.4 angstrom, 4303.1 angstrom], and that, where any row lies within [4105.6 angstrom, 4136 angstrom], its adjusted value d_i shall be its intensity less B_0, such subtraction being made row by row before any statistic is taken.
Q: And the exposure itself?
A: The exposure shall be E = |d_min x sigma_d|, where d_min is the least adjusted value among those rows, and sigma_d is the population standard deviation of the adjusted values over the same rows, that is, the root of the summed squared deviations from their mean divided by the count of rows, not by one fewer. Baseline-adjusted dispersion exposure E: 0.43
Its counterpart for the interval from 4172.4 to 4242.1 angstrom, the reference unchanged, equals 1.48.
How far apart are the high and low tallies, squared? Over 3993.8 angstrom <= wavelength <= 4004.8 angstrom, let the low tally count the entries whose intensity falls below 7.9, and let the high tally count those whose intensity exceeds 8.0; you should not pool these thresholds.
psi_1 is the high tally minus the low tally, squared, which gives 16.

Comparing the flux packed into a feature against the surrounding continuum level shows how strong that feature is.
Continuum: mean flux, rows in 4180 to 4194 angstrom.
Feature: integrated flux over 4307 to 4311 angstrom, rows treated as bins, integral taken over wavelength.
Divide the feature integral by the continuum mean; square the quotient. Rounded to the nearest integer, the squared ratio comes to 23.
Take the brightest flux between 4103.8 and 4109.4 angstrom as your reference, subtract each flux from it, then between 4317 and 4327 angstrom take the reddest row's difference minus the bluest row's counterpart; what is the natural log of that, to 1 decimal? -2.5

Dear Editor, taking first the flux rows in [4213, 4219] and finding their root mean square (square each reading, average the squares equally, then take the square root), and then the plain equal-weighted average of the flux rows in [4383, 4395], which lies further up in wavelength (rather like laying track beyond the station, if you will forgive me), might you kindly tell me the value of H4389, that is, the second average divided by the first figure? 1.28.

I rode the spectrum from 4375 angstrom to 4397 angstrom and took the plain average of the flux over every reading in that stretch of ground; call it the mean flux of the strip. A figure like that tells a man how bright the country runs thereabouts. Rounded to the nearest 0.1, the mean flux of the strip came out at 9.1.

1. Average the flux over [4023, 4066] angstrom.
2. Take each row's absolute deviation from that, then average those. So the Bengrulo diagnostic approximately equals 0.54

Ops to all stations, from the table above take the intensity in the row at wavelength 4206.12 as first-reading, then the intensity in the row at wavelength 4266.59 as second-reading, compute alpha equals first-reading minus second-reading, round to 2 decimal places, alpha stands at -0.96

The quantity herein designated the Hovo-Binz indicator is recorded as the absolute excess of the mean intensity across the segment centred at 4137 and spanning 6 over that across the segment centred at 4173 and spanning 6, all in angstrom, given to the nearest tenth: 0.4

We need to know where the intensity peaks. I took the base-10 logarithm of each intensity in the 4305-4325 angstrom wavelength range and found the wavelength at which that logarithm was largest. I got 4306.07 angstrom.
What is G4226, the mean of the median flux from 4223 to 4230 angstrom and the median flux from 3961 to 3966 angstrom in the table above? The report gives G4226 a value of 8.15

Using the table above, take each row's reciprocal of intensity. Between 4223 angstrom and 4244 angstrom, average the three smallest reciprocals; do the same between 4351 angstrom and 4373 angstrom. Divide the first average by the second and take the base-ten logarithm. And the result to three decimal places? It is 0.055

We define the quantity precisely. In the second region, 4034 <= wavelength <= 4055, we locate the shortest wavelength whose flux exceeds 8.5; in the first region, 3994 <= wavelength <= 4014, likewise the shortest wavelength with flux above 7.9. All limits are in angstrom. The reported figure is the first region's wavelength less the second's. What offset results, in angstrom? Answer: -48.1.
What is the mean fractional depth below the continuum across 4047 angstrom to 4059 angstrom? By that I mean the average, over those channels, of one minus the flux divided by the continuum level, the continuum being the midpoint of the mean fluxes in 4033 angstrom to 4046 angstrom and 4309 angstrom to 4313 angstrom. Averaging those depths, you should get 0.031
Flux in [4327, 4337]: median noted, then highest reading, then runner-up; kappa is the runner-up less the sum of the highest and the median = -9.5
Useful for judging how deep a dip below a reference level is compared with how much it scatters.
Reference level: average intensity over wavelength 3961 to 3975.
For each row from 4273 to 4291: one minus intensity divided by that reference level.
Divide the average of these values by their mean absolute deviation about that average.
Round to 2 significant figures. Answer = 2.0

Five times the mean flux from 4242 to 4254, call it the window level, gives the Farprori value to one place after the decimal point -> 39.0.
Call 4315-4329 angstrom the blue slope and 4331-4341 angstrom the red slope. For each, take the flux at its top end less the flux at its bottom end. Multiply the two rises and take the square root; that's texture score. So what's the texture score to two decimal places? 0.19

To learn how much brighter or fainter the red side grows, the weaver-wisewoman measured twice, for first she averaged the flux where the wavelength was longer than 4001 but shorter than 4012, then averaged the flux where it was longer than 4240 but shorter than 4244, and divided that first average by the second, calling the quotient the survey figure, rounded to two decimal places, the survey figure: 1.09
